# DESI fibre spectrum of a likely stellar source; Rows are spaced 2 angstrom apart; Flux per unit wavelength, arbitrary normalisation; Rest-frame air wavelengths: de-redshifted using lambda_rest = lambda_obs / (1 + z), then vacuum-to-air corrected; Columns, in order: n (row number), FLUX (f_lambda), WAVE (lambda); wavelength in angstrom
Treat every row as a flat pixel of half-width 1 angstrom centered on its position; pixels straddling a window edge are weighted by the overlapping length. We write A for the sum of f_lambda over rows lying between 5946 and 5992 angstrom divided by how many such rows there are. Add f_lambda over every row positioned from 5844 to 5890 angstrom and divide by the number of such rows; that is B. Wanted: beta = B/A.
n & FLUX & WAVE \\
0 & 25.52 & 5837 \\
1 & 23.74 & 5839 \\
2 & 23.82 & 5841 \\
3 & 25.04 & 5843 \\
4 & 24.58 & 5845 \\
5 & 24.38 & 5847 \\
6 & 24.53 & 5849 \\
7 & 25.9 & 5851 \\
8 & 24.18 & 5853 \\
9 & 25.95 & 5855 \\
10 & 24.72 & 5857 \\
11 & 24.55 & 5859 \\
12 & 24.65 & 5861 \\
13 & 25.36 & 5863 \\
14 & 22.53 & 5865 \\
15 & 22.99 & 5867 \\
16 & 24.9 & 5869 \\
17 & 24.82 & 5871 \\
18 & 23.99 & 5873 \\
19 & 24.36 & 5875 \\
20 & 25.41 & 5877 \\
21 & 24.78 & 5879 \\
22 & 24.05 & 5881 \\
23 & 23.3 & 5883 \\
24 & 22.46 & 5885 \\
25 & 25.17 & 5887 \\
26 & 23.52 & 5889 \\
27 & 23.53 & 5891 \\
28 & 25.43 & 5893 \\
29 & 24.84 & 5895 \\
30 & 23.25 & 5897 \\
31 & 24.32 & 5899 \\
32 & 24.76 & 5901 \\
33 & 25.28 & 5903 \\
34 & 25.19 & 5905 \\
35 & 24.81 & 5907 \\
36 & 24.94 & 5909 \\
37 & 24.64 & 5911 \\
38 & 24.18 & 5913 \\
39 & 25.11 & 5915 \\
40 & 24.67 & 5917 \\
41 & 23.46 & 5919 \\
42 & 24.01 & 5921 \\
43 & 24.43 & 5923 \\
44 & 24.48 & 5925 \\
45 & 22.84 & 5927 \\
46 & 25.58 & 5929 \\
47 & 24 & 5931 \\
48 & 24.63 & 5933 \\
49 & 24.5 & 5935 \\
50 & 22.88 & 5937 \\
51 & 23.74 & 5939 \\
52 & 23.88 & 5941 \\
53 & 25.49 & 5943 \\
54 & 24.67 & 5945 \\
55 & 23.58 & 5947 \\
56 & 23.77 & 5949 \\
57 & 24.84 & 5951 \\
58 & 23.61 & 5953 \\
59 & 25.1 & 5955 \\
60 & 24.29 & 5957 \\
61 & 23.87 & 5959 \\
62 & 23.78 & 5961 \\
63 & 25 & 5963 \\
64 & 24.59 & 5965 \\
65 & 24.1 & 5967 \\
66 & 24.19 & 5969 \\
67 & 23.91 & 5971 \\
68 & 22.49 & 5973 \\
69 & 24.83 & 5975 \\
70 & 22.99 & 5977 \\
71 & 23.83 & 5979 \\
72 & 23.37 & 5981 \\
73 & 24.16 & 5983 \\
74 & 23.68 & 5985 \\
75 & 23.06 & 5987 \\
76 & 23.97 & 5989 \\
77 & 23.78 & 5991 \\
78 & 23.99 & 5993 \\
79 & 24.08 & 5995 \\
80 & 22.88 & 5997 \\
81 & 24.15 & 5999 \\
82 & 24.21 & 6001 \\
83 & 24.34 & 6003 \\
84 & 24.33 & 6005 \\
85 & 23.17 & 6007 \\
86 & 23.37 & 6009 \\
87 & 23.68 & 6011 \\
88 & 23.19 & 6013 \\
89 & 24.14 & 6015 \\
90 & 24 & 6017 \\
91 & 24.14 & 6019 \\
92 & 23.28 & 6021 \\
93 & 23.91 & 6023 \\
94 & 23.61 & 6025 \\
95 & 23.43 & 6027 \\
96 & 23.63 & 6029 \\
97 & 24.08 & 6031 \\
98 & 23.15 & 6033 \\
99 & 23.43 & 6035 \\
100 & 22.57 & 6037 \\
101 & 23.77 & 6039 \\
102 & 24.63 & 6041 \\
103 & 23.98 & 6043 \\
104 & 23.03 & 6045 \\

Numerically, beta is 1.02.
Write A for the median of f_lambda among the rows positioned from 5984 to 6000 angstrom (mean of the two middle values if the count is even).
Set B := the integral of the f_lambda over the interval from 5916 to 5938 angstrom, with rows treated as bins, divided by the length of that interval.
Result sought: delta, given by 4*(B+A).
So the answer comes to 192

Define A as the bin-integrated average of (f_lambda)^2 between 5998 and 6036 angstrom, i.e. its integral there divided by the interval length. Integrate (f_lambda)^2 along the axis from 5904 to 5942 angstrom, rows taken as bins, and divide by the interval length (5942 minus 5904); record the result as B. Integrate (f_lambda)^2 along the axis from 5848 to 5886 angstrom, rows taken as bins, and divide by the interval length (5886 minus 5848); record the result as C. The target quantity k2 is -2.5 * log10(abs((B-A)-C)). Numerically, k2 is -6.89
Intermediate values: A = 564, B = 592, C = 596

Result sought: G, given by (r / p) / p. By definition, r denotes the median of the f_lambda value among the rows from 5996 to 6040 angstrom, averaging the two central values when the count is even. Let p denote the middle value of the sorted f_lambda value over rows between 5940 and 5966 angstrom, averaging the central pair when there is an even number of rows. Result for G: 0.0401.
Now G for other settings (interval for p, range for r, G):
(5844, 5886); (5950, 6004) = 0.0398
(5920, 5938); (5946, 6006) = 0.0402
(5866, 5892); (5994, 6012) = 0.0416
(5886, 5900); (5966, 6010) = 0.0405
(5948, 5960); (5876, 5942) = 0.0422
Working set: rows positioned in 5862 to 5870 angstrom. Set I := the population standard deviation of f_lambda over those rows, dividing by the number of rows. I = 1.21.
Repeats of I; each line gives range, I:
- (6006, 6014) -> 0.20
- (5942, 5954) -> 0.72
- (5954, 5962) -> 0.52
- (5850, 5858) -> 0.76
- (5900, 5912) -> 0.23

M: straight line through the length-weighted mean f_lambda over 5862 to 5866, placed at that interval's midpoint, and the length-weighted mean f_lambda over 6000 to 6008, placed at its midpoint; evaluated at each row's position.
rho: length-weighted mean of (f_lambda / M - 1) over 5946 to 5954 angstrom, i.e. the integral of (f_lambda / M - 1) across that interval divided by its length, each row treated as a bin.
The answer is 0.00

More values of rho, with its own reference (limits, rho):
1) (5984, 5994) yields -0.01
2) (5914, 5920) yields 0.02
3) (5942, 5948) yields 0.02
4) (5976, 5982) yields -0.03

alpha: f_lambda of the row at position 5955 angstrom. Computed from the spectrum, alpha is 25.1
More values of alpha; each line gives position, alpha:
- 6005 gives 24.33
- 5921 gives 24.01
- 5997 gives 22.88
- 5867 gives 22.99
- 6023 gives 23.91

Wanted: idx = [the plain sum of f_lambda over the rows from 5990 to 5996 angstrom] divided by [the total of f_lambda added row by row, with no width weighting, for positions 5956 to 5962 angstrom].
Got 1.00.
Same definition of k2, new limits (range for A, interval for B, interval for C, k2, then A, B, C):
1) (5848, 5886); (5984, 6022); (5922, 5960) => -6.98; 596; 565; 587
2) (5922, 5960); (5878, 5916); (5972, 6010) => -6.86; 587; 596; 563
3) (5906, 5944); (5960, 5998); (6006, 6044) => -6.92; 592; 568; 559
